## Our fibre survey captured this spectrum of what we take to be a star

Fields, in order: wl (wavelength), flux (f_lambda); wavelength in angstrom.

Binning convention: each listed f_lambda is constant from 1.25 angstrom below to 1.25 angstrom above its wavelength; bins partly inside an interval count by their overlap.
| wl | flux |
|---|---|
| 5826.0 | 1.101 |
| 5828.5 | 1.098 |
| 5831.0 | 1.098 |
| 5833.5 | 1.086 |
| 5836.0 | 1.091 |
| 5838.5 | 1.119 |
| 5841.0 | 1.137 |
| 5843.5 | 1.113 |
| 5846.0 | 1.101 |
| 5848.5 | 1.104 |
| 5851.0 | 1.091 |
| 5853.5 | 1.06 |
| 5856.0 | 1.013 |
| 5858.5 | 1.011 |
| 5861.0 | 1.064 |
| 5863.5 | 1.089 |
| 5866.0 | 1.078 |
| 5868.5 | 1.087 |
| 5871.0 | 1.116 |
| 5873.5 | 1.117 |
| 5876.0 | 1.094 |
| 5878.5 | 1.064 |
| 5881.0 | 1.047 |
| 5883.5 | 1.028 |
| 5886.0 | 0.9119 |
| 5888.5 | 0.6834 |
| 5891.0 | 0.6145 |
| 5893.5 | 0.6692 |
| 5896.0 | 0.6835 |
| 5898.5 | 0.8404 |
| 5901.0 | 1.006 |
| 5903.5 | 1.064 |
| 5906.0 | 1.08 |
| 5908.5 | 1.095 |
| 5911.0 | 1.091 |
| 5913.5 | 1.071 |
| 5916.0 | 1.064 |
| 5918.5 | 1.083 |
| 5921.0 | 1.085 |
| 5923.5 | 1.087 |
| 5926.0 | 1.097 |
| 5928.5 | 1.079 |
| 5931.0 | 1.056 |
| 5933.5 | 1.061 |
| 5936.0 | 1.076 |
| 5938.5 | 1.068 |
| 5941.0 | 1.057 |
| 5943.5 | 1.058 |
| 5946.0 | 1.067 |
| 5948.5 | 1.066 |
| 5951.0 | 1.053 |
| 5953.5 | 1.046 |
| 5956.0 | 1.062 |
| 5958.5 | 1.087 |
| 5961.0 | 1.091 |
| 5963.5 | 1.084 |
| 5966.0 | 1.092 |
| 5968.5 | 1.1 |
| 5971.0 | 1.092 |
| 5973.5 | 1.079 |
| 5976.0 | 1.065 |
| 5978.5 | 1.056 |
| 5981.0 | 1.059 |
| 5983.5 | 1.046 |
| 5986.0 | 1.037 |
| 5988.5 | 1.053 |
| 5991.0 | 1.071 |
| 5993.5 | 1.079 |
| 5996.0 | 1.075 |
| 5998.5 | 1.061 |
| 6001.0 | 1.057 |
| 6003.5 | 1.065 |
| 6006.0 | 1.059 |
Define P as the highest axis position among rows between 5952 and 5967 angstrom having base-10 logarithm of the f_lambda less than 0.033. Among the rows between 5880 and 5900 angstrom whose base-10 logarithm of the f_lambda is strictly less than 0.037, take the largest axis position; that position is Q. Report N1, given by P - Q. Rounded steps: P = 5956.0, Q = 5898.5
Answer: 57.5 angstrom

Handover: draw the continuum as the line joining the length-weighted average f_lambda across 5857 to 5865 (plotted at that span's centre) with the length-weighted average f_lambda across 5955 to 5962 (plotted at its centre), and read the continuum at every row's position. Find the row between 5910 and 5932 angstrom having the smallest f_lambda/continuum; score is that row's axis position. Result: 5931.0 angstrom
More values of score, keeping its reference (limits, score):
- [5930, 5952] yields 5951.0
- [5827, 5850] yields 5833.5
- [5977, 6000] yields 5986.0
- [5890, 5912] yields 5891.0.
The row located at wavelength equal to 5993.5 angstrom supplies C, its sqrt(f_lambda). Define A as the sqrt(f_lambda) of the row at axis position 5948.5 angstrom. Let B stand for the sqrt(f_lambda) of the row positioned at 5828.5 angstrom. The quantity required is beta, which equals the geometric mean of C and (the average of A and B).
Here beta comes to 1.04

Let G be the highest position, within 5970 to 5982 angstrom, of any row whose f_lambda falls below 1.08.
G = 5981.0 angstrom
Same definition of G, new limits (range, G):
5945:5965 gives 5956.0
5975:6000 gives 5998.5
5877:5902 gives 5901.0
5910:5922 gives 5916.0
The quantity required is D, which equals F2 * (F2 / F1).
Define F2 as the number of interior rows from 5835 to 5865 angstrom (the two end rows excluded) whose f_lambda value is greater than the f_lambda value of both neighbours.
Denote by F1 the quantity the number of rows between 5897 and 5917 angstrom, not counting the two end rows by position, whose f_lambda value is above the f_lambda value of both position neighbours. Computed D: 4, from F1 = 1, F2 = 2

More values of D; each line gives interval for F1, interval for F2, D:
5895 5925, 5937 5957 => 1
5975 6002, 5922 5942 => 2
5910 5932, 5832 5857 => 4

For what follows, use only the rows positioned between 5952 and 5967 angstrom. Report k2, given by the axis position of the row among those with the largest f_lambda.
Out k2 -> 5966.0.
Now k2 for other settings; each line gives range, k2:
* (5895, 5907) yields 5906.0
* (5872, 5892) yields 5873.5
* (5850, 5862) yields 5851.0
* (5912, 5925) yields 5923.5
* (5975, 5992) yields 5991.0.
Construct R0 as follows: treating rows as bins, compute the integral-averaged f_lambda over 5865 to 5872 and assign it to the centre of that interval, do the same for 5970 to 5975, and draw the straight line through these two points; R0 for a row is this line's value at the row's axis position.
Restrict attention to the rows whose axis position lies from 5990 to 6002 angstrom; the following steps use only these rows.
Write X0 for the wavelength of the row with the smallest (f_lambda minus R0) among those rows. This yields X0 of 6001.0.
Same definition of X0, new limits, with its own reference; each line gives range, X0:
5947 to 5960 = 5953.5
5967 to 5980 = 5978.5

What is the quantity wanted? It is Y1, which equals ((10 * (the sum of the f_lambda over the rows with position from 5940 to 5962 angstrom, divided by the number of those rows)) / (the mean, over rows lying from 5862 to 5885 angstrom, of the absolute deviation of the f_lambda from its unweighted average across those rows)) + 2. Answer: 467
